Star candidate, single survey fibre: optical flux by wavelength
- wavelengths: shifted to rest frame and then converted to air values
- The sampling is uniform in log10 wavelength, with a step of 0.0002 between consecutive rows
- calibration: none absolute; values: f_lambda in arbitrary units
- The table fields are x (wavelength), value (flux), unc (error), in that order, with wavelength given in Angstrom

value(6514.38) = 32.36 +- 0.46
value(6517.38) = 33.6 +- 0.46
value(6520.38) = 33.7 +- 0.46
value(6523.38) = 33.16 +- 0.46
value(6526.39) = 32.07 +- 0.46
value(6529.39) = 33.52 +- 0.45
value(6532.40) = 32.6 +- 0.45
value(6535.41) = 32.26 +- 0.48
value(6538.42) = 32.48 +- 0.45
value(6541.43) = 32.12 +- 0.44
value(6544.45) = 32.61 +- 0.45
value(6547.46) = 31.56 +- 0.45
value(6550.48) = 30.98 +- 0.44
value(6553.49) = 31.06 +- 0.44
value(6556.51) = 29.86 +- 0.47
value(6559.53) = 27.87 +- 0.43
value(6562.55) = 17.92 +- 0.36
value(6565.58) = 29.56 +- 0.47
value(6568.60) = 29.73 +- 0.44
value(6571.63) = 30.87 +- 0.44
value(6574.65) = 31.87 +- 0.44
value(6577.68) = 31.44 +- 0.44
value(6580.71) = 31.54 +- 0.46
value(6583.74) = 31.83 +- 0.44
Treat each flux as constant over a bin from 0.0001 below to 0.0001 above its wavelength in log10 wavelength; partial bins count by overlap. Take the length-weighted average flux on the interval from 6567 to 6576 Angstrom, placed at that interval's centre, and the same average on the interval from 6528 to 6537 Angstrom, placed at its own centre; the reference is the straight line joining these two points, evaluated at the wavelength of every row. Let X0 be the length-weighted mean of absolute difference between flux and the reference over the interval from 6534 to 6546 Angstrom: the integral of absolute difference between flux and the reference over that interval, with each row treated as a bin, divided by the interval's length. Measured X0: 0.25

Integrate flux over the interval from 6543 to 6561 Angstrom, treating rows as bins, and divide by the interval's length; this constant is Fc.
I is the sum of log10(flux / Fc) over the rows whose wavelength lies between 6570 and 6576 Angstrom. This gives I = 0.020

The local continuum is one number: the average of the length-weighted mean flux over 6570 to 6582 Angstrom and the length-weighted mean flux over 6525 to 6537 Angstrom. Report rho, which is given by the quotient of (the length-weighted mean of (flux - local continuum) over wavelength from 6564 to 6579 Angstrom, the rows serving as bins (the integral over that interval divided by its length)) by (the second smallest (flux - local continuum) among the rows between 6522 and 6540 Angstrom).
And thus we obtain -6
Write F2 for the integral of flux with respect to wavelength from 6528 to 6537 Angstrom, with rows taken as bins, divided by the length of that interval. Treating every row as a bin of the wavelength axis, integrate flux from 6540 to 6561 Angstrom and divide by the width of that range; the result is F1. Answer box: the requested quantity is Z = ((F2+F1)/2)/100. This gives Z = 0.318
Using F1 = 30.9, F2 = 32.8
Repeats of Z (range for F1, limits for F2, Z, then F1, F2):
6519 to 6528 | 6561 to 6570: 0.293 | 33.0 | 25.7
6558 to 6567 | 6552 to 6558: 0.278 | 25.1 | 30.5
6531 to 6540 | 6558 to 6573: 0.298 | 32.4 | 27.1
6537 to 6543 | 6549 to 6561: 0.311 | 32.3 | 30.0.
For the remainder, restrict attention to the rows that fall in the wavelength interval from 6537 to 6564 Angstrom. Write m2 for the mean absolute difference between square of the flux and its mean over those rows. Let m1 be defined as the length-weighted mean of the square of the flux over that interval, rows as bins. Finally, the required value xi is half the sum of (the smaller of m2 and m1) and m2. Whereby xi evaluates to 155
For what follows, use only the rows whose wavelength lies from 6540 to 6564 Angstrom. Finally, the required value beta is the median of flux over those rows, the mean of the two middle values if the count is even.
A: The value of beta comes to 31.0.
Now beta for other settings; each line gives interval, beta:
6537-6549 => 32.3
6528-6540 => 32.5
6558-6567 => 27.9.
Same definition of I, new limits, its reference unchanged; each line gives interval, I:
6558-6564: -0.275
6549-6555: 0.010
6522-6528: 0.053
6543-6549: 0.039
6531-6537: 0.049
